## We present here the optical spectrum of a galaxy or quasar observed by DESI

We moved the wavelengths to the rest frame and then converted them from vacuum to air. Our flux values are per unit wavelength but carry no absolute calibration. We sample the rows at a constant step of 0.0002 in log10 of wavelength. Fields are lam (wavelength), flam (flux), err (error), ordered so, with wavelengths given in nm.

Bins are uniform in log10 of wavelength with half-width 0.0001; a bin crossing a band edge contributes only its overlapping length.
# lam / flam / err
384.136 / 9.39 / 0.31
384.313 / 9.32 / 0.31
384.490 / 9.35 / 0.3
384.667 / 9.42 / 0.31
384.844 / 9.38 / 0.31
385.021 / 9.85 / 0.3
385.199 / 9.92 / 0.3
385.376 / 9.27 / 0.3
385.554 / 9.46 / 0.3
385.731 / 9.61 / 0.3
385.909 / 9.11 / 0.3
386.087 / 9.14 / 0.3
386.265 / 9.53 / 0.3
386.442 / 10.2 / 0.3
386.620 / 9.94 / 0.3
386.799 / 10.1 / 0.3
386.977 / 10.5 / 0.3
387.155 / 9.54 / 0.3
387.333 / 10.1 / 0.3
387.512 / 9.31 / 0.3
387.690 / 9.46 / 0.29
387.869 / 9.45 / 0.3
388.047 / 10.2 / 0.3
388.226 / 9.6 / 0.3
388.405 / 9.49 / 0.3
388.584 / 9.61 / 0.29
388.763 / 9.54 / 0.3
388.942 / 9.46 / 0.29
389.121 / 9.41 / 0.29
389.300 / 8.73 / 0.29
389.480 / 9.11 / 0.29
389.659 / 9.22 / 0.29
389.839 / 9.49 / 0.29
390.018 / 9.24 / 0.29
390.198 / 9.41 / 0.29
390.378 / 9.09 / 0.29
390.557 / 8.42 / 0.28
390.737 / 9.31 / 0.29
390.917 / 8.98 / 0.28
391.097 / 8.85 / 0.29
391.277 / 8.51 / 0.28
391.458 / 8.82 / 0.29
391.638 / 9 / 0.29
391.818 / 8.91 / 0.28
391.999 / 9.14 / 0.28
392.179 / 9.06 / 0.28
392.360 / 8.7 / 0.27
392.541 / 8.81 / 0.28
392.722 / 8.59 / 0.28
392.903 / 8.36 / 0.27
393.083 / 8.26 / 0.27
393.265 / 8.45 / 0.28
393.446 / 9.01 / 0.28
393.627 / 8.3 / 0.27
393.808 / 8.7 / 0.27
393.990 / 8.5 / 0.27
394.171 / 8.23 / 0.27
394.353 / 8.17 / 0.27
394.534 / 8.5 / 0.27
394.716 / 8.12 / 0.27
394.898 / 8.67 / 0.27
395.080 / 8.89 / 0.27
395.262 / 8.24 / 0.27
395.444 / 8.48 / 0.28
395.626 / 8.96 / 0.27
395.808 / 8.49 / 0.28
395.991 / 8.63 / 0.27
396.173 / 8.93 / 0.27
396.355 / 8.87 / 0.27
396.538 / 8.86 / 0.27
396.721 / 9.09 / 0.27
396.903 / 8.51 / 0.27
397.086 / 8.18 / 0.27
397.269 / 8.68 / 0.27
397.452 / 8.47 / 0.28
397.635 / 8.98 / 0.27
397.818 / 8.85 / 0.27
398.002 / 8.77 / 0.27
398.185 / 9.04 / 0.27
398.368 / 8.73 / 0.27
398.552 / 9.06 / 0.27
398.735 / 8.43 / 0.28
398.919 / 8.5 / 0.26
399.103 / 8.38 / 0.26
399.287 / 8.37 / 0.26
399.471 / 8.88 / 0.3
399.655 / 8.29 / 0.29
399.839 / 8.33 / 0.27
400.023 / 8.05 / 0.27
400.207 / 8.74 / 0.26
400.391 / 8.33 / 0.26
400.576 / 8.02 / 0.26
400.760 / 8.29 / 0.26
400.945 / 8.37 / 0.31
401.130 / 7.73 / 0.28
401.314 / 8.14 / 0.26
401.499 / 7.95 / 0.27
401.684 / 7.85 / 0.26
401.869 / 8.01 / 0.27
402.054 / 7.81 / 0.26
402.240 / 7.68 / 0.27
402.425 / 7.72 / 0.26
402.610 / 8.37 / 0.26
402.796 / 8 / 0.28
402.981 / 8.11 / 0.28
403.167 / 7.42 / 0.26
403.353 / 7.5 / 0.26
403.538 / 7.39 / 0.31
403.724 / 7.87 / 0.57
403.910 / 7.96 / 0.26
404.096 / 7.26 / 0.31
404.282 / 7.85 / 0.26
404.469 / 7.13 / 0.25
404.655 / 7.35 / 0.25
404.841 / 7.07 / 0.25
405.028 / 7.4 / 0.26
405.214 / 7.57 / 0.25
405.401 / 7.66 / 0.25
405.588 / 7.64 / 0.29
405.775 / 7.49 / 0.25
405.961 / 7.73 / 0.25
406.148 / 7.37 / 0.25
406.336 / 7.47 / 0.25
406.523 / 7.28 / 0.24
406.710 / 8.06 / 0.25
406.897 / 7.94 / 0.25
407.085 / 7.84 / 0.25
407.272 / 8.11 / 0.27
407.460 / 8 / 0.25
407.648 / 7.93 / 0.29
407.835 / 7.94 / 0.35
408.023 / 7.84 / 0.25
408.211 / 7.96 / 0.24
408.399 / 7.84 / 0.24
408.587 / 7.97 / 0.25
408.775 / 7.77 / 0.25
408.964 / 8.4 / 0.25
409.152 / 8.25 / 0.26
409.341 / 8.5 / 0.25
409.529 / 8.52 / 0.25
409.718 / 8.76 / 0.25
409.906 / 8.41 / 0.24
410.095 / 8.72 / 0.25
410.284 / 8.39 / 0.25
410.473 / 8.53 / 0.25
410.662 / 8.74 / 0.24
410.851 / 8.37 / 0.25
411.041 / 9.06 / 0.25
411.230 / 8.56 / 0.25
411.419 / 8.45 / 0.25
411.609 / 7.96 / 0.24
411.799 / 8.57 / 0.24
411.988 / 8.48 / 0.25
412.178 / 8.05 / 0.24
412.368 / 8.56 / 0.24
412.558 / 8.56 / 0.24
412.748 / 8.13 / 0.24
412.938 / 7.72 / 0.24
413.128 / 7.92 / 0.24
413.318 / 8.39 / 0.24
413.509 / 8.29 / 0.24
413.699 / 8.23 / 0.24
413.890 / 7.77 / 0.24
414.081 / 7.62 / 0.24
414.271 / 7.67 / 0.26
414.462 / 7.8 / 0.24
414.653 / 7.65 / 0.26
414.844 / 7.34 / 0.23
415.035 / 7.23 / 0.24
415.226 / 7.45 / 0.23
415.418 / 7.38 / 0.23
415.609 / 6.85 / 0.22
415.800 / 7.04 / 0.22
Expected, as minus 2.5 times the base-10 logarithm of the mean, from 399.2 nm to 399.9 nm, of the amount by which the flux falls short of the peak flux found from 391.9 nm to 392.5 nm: 0.4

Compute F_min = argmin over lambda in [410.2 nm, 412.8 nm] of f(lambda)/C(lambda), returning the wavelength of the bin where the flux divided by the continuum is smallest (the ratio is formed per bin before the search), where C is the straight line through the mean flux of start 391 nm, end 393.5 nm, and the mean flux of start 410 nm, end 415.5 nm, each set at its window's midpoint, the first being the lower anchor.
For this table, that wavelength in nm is 411.609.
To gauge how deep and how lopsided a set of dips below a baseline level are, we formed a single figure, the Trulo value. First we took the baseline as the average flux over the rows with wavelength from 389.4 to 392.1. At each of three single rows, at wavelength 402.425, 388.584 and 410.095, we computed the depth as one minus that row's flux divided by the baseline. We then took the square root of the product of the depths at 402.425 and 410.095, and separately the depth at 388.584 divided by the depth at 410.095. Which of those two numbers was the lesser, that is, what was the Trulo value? -1.8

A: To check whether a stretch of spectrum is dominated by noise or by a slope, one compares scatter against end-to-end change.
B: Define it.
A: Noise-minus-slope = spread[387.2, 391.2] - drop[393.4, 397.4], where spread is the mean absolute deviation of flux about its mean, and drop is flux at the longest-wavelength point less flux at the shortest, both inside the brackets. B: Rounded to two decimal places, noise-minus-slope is 0.62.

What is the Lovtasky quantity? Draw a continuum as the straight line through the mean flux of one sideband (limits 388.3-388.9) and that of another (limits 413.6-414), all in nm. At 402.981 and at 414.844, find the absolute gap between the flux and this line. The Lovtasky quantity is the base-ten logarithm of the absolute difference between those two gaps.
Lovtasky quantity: -1.4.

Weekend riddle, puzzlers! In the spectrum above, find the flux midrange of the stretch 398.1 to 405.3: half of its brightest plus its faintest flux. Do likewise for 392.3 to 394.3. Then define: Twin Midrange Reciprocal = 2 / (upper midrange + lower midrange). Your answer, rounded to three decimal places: 0.120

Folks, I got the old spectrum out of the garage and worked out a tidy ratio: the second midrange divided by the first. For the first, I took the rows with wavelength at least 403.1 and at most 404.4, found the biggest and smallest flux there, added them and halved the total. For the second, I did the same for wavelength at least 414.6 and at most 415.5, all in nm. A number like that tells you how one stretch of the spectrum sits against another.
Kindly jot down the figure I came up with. 0.978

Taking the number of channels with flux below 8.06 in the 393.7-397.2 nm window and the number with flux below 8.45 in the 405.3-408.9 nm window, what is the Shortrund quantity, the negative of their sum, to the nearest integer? -19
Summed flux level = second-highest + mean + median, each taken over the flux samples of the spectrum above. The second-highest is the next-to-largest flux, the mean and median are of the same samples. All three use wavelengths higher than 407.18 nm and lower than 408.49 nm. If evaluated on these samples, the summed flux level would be 23.9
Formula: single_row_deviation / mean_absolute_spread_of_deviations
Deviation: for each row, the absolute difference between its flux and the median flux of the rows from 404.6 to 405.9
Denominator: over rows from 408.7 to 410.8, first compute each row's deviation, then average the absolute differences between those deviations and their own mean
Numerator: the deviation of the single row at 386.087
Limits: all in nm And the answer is 8.7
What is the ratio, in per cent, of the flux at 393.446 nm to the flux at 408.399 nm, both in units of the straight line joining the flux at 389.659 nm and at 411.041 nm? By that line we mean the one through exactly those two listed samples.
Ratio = 114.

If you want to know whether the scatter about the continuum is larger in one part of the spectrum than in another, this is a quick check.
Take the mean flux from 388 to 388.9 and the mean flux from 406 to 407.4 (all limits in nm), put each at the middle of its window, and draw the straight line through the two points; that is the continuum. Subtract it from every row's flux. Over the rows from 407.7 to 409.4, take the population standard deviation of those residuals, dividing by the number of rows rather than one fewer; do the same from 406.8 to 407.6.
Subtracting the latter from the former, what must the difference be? 0.18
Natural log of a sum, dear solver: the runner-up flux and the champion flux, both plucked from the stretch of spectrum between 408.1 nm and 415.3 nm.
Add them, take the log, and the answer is 2.88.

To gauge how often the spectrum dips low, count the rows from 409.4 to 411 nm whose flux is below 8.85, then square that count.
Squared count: 64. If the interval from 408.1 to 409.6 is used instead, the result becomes 64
